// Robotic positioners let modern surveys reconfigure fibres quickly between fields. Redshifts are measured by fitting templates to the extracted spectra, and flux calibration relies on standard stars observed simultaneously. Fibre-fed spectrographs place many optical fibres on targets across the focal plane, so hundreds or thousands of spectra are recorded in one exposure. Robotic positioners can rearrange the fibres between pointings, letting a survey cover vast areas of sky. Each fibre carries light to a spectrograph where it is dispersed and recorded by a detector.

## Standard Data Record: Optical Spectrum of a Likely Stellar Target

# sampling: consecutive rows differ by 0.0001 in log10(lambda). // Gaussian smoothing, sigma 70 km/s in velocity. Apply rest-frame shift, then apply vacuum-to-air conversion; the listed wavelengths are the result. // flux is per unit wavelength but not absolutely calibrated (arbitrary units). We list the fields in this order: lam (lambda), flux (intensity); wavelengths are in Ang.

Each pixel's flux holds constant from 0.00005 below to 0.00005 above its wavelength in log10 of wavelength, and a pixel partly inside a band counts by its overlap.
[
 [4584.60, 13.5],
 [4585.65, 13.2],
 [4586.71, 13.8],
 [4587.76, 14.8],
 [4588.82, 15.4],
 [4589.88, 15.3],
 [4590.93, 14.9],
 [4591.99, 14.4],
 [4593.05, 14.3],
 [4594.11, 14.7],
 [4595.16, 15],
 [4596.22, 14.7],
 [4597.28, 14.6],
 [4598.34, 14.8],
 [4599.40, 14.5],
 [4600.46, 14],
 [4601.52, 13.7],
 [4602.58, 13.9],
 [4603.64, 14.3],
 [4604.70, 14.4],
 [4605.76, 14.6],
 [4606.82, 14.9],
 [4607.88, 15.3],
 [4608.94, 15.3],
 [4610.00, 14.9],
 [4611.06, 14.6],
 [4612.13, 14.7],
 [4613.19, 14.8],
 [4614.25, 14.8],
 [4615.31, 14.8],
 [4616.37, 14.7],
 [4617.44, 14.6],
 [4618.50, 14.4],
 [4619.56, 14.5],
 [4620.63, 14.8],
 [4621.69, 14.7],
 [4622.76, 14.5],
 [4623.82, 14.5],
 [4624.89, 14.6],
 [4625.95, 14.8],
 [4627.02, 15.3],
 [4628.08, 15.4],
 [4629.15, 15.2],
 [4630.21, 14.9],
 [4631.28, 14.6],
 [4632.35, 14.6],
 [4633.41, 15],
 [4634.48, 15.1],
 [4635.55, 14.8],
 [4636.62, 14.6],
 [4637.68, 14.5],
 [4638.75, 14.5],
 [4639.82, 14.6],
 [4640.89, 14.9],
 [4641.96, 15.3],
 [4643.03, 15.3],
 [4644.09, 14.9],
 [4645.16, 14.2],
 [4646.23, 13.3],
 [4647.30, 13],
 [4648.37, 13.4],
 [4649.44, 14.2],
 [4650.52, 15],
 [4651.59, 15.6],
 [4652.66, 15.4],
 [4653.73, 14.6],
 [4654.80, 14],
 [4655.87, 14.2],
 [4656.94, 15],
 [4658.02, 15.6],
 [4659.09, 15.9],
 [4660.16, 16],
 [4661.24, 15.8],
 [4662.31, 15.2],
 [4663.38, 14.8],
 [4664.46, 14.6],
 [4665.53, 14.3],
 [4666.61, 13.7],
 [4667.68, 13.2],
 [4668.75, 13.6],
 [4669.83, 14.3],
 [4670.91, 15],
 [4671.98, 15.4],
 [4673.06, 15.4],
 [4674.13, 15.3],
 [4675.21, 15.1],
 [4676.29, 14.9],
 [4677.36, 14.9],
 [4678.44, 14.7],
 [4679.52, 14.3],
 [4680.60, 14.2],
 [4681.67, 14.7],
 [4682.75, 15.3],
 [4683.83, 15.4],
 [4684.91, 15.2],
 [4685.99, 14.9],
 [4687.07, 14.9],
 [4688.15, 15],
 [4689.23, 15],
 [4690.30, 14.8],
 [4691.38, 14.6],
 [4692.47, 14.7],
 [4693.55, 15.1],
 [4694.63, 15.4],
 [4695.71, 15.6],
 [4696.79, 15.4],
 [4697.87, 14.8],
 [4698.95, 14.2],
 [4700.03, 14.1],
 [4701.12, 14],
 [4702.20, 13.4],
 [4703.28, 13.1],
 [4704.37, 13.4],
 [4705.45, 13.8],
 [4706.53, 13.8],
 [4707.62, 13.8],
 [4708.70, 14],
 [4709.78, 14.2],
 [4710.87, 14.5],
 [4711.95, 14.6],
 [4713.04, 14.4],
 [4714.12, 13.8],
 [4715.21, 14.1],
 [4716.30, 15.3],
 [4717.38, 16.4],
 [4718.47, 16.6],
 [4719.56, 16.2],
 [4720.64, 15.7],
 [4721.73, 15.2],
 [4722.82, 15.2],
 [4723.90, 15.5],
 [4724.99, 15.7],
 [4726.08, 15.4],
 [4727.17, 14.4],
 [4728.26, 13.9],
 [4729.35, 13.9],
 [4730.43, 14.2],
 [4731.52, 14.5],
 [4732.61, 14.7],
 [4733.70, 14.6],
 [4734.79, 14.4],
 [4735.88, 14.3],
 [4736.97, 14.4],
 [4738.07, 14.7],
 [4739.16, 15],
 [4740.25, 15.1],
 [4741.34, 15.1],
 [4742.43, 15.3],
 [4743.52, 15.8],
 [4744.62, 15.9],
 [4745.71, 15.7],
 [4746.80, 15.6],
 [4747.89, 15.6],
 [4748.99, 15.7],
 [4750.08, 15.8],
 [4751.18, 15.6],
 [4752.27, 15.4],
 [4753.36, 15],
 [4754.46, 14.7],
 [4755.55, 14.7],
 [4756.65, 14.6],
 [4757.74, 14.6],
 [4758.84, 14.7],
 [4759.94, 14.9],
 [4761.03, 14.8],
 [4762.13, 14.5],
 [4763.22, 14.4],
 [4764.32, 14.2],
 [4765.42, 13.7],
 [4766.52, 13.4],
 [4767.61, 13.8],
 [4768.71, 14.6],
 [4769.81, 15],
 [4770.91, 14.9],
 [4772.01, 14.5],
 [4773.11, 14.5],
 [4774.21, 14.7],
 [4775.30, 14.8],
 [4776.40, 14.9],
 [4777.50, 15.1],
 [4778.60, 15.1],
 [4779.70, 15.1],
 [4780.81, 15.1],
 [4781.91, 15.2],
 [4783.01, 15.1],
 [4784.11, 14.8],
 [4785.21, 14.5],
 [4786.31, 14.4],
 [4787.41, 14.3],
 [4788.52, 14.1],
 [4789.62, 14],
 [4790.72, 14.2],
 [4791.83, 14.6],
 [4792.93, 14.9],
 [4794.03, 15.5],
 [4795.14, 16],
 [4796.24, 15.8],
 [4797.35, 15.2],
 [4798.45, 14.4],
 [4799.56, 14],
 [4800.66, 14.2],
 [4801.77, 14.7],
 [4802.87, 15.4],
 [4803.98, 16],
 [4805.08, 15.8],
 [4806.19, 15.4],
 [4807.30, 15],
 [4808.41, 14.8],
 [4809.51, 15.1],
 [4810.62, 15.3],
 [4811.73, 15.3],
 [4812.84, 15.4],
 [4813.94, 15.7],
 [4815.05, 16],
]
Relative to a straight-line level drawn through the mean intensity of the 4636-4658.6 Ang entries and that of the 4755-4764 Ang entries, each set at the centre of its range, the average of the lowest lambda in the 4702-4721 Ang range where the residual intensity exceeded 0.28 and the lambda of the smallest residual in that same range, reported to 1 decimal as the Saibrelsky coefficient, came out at 4709.8 Ang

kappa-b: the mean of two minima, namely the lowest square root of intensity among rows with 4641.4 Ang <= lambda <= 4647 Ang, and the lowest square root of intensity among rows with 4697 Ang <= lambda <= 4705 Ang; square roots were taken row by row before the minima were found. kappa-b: 3.63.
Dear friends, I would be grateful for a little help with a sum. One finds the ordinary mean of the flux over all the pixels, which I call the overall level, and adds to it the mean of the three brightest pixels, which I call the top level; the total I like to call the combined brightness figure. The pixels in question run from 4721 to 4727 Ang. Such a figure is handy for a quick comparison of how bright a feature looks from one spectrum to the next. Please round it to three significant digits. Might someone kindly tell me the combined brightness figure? 30.9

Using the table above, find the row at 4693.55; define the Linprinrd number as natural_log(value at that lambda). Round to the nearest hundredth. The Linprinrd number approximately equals 2.71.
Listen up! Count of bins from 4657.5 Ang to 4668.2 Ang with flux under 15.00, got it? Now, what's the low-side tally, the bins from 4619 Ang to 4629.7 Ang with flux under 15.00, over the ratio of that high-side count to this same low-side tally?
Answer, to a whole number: 10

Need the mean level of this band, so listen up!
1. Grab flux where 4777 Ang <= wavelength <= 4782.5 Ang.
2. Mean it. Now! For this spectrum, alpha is 15.1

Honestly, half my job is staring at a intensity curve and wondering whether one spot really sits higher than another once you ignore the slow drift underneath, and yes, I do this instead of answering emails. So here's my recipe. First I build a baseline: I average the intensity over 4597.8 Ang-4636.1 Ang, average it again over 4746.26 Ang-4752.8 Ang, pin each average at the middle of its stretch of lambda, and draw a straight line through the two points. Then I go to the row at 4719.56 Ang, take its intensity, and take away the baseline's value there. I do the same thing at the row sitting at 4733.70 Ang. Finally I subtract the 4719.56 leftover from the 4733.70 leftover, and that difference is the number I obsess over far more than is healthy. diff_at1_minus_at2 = -1.7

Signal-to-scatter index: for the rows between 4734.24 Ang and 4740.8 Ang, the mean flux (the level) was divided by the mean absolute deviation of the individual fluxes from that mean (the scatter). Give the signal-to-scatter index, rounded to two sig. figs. 52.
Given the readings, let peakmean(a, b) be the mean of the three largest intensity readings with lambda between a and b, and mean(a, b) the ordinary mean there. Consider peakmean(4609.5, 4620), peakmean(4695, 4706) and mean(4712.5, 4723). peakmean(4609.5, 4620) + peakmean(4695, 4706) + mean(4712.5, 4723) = 45.4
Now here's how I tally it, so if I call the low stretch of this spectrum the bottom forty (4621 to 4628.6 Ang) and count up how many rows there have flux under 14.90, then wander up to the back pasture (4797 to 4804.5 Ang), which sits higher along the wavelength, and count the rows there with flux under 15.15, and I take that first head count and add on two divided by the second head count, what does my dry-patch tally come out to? 5.50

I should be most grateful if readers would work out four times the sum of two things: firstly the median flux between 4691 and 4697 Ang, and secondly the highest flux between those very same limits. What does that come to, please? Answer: 123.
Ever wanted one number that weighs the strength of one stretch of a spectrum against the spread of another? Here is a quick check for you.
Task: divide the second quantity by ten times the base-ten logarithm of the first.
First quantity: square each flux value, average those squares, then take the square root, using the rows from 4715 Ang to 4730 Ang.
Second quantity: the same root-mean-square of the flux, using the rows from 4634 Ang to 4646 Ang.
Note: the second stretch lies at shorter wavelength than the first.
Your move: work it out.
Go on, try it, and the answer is 1.25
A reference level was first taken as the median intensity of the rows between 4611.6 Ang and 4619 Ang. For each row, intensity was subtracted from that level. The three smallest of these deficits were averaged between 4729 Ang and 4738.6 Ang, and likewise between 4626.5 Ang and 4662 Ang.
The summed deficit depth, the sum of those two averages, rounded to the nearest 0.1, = -1.2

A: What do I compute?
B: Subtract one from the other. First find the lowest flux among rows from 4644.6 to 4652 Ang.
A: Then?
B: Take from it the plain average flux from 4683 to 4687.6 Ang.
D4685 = -2.1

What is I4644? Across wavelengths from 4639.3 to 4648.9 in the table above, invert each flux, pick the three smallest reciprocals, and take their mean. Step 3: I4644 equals 0.0659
